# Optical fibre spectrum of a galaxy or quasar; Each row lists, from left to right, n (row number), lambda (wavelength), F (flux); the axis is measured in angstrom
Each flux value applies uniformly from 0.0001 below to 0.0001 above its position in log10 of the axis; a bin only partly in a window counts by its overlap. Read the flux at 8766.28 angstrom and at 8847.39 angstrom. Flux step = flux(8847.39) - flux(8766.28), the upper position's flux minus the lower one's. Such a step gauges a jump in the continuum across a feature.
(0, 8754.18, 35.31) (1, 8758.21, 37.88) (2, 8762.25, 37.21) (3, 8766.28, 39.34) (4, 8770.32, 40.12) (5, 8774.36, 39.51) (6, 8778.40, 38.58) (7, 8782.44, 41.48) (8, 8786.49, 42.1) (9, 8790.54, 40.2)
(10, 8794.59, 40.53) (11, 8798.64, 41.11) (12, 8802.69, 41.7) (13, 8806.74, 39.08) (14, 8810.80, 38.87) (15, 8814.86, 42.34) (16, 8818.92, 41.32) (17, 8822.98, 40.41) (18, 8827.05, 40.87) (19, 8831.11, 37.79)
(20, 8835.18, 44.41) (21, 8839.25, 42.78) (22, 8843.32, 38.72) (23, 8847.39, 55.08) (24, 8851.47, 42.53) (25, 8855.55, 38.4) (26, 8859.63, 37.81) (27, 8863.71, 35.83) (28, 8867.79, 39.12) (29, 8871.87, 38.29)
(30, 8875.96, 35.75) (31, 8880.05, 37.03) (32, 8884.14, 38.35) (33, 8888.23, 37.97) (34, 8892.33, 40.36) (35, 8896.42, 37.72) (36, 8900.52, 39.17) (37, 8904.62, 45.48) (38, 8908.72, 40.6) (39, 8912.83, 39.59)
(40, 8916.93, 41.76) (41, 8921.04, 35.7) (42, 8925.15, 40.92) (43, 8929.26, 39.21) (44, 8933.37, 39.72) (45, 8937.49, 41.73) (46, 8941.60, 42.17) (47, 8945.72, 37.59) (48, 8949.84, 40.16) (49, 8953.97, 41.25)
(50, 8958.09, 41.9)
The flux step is 16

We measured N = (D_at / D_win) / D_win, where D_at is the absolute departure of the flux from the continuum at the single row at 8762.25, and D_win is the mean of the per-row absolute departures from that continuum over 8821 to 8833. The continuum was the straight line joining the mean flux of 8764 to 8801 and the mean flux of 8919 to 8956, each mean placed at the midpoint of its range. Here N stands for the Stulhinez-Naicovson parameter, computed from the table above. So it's 2.7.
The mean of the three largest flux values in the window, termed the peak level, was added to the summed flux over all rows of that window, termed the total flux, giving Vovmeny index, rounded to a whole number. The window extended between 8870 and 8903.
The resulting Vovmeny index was 344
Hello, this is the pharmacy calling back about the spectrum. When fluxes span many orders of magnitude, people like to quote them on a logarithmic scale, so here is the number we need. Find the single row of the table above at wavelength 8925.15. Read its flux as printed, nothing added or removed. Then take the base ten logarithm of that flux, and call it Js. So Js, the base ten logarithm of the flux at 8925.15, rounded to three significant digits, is 1.61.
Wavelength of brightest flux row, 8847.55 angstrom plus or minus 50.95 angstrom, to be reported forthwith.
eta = 8847.39 angstrom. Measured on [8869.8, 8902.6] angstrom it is 8892.33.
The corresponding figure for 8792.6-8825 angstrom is 8814.86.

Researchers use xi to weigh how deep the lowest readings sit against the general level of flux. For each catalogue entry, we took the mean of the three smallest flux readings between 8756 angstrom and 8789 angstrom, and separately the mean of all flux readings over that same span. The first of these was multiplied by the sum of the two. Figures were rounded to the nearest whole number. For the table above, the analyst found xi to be 2933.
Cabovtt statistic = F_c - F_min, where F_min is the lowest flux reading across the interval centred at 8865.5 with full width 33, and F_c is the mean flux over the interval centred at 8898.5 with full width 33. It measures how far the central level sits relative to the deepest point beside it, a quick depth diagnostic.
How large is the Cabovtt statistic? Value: 4.2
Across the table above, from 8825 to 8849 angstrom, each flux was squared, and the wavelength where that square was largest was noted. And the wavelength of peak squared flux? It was 8847.39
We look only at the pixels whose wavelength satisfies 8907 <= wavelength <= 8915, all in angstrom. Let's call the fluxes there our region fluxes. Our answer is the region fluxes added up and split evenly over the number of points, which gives 40.1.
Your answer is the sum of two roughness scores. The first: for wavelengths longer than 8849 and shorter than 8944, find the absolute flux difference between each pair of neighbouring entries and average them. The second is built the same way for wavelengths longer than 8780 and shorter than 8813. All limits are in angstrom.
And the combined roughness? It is 3.4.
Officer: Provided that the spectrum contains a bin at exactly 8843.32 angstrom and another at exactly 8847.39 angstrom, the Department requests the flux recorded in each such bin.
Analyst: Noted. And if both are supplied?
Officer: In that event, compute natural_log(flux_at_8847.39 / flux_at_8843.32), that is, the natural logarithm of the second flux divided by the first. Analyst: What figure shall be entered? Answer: 0.35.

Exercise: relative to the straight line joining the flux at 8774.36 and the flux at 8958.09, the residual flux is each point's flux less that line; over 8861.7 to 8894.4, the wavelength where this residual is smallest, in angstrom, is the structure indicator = 8875.96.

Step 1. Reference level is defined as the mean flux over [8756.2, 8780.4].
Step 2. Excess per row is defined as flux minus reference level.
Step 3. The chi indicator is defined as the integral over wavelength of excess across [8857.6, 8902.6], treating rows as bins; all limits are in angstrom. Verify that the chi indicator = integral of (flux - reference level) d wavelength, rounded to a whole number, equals -37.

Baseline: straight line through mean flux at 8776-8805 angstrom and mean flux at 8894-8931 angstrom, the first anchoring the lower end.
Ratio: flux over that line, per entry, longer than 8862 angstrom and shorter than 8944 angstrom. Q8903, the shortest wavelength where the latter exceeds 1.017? 8904.62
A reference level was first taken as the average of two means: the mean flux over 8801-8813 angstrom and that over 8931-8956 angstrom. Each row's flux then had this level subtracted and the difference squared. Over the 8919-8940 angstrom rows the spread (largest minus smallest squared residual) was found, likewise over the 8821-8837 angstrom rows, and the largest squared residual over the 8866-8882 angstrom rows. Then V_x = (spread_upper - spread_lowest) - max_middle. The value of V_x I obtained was -18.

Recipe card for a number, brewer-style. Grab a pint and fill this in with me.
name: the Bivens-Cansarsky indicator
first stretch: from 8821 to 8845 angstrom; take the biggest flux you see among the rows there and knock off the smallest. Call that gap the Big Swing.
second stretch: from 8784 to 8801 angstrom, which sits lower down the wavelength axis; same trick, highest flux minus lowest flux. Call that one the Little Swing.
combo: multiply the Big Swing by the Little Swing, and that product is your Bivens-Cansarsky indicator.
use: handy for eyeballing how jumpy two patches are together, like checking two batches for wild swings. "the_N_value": 13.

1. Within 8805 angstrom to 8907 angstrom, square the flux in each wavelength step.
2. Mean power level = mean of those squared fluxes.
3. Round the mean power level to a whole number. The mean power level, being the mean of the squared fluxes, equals 1633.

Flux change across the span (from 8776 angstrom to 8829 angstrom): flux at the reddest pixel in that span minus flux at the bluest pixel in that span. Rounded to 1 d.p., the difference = 2.3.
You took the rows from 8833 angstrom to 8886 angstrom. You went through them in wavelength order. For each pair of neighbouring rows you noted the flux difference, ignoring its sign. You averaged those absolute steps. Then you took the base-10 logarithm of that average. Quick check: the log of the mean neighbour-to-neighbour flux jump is 0.62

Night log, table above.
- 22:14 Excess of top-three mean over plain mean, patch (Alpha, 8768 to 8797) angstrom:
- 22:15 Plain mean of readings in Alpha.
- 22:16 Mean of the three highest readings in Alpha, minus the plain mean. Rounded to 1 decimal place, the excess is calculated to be 1.0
